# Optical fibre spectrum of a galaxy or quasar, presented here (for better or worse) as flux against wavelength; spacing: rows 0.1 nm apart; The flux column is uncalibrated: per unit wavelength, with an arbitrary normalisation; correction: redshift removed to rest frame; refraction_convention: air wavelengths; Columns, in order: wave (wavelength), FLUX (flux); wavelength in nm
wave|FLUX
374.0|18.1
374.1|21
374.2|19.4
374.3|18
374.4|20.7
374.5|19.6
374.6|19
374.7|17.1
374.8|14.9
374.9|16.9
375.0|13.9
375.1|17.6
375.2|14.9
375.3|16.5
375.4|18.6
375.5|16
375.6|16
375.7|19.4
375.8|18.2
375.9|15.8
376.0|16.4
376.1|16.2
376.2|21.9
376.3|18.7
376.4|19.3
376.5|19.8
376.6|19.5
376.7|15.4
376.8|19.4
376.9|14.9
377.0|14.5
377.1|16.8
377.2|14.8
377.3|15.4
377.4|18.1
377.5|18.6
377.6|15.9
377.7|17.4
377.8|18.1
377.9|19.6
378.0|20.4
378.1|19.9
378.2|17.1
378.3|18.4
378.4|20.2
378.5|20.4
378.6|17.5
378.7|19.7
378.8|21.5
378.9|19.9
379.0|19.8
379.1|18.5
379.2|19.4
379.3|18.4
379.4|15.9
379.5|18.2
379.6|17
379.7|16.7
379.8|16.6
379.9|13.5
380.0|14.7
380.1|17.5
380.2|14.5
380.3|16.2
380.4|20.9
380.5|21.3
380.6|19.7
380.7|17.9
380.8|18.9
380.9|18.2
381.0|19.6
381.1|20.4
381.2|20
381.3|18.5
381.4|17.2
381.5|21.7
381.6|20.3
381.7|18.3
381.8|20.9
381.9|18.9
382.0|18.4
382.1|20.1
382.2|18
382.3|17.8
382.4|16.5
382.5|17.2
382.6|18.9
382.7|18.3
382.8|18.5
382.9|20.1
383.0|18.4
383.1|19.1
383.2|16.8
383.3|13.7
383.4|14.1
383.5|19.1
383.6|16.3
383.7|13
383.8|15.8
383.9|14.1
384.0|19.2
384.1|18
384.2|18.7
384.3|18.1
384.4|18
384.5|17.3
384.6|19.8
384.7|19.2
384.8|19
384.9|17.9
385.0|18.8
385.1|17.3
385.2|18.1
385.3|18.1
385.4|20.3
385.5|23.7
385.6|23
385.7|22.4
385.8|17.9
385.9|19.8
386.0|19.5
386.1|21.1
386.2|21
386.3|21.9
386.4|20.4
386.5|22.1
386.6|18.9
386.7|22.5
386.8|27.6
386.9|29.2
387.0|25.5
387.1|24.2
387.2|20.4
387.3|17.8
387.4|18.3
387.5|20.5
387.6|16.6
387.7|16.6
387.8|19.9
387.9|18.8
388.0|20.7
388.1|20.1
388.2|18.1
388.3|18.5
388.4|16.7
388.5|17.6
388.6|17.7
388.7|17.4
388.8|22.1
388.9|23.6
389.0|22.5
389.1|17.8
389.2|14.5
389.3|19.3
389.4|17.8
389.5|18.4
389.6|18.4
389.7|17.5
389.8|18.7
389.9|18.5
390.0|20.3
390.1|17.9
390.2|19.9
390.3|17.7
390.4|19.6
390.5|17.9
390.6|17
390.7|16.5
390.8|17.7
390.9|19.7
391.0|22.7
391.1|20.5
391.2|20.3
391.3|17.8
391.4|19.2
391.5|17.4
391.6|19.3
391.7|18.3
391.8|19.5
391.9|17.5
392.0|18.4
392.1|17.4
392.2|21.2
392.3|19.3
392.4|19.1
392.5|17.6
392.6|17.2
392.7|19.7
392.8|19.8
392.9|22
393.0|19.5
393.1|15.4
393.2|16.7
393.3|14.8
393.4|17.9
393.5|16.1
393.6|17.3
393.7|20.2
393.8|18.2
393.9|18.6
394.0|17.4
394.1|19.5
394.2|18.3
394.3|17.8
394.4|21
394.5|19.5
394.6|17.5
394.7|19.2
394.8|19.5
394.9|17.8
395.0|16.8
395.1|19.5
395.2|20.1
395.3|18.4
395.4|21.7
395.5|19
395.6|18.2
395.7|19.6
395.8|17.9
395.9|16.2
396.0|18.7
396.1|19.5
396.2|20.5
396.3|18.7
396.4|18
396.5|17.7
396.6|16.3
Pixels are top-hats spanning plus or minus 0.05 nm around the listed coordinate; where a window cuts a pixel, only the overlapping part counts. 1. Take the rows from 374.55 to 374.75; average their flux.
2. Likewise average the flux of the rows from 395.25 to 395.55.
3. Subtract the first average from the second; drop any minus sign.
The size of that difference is 1.65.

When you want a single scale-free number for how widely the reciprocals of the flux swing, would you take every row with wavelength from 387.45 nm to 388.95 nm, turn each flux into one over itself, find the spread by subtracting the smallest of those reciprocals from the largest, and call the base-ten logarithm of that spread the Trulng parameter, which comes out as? -1.75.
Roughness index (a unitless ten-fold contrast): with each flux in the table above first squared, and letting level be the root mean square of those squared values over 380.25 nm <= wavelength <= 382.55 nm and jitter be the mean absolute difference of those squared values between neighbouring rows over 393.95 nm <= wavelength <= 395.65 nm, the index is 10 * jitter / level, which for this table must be 1.8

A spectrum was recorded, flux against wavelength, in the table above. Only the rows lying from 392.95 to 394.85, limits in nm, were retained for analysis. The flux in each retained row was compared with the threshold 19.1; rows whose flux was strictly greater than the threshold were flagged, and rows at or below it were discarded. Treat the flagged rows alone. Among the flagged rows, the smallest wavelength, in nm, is 393.0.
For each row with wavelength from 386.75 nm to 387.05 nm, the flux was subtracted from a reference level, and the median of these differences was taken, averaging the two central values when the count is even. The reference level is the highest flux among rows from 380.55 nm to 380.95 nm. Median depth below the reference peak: -8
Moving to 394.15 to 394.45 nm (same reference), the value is 1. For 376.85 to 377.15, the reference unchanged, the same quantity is 5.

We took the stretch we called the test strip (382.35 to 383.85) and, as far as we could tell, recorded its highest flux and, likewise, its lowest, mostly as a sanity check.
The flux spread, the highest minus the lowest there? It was 7.1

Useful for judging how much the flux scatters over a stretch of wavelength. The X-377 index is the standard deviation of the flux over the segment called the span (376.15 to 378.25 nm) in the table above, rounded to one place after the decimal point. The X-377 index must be 2.1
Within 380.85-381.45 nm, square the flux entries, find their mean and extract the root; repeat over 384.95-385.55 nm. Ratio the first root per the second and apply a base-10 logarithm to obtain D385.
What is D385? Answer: -0.011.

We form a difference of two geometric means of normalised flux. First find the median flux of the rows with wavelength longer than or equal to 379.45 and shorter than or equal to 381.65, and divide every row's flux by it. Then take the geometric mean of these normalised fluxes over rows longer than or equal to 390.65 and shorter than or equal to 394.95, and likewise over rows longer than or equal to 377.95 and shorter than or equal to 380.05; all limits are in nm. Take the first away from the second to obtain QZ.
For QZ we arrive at -0.021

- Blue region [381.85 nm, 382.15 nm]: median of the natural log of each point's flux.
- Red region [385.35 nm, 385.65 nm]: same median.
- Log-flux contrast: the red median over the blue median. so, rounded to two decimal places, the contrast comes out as 1.07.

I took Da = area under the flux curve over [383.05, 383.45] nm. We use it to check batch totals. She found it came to 6.4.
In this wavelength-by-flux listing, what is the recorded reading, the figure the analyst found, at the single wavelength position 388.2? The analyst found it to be 18.1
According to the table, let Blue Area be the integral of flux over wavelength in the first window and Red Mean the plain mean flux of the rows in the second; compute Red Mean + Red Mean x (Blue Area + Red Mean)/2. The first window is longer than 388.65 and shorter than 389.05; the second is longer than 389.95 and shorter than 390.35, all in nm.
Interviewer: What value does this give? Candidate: 280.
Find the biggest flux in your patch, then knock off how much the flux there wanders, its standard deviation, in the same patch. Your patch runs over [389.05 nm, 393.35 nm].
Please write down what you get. 21.0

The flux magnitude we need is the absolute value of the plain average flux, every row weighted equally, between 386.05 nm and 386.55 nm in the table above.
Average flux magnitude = 21.3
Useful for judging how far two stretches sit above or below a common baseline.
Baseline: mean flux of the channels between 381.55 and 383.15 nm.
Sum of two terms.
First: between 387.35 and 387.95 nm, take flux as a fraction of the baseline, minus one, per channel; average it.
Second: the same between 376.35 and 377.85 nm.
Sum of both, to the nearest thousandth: -0.097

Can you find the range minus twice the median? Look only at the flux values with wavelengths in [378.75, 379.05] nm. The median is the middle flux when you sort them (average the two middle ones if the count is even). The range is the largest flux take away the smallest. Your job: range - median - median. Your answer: -38.1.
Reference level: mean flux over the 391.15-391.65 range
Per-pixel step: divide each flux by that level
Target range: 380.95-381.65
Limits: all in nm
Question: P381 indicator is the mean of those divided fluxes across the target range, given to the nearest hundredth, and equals 1.05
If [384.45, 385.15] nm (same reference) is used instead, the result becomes 0.98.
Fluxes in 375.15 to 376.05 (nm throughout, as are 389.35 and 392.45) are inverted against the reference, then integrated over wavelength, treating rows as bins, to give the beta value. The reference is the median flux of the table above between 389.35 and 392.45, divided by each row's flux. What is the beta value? 1.0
